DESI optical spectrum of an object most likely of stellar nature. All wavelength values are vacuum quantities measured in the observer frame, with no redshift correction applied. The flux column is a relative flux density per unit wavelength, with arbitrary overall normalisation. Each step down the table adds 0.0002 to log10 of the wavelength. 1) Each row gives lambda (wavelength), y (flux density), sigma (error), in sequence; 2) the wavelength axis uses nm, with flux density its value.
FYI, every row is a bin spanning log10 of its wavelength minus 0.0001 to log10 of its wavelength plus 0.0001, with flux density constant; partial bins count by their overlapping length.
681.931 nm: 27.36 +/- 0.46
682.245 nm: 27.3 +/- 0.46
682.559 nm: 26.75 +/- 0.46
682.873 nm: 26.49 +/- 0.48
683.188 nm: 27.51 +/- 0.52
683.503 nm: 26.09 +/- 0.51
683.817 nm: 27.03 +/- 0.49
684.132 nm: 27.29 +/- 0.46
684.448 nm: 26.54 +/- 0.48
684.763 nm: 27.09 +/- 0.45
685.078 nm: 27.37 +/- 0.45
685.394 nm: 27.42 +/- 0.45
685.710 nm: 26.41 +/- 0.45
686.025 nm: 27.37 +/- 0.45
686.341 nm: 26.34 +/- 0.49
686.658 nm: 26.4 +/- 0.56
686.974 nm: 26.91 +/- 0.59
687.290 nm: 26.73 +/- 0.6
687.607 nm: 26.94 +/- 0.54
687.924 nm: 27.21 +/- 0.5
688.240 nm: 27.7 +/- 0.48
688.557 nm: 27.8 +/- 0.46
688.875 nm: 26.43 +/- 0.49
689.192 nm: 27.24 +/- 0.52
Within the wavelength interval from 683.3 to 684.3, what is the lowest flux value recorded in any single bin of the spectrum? 26.09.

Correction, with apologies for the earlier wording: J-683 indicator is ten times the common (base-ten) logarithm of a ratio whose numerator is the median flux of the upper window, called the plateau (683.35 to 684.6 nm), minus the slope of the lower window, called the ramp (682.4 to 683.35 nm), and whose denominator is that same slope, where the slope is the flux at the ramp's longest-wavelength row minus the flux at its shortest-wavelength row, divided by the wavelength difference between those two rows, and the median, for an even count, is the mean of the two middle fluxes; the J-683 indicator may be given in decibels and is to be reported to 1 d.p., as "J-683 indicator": 13.3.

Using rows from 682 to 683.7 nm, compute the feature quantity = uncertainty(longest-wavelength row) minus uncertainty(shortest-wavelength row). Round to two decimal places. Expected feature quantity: 0.05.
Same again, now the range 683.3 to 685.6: -0.06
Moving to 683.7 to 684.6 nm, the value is -0.01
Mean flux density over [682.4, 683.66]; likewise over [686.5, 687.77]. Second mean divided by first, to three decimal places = 1.001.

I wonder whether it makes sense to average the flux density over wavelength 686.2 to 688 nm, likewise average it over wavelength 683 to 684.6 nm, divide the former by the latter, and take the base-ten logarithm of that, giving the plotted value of -0.002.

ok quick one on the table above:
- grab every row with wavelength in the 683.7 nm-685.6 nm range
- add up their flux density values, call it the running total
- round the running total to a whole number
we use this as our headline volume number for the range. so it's 163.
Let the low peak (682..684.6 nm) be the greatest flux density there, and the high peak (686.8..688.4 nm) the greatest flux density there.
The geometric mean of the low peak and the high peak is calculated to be 27.60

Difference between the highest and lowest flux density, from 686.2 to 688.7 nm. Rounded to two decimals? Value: 1.46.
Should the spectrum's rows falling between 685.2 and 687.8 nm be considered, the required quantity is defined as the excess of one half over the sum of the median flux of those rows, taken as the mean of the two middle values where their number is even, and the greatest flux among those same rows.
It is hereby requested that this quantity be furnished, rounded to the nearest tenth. -53.7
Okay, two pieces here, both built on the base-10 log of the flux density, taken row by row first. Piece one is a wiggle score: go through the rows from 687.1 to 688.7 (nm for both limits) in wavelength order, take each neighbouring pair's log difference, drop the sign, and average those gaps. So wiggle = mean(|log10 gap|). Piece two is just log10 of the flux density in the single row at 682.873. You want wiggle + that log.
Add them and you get 1.43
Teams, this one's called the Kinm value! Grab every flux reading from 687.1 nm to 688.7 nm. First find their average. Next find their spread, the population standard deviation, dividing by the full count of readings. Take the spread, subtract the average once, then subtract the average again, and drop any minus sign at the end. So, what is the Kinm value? 54.1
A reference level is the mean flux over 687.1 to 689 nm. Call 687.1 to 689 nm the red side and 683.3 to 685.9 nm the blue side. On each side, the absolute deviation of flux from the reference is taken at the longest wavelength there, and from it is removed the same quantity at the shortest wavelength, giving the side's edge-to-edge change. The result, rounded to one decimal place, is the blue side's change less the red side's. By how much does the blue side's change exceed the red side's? -0.6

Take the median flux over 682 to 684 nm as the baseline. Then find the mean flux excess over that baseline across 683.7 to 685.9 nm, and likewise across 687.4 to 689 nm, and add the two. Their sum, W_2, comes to 0.46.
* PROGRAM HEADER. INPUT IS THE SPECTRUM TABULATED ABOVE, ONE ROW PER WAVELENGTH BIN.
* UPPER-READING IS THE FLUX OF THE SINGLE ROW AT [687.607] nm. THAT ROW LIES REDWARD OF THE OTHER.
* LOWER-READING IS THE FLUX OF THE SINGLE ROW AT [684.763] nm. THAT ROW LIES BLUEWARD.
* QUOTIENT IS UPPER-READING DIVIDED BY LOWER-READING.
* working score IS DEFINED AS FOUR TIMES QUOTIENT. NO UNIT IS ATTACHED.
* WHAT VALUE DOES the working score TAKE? 3.98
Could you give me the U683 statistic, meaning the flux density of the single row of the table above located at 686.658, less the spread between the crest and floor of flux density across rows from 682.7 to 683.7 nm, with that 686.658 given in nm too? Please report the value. 24.98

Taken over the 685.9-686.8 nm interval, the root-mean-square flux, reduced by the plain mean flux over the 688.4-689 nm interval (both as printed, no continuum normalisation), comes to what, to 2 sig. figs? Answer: -0.41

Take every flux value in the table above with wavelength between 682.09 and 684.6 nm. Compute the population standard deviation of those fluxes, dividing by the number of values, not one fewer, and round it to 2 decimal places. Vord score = 0.46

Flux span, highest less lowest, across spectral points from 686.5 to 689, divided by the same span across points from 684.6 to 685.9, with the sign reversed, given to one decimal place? -1.4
